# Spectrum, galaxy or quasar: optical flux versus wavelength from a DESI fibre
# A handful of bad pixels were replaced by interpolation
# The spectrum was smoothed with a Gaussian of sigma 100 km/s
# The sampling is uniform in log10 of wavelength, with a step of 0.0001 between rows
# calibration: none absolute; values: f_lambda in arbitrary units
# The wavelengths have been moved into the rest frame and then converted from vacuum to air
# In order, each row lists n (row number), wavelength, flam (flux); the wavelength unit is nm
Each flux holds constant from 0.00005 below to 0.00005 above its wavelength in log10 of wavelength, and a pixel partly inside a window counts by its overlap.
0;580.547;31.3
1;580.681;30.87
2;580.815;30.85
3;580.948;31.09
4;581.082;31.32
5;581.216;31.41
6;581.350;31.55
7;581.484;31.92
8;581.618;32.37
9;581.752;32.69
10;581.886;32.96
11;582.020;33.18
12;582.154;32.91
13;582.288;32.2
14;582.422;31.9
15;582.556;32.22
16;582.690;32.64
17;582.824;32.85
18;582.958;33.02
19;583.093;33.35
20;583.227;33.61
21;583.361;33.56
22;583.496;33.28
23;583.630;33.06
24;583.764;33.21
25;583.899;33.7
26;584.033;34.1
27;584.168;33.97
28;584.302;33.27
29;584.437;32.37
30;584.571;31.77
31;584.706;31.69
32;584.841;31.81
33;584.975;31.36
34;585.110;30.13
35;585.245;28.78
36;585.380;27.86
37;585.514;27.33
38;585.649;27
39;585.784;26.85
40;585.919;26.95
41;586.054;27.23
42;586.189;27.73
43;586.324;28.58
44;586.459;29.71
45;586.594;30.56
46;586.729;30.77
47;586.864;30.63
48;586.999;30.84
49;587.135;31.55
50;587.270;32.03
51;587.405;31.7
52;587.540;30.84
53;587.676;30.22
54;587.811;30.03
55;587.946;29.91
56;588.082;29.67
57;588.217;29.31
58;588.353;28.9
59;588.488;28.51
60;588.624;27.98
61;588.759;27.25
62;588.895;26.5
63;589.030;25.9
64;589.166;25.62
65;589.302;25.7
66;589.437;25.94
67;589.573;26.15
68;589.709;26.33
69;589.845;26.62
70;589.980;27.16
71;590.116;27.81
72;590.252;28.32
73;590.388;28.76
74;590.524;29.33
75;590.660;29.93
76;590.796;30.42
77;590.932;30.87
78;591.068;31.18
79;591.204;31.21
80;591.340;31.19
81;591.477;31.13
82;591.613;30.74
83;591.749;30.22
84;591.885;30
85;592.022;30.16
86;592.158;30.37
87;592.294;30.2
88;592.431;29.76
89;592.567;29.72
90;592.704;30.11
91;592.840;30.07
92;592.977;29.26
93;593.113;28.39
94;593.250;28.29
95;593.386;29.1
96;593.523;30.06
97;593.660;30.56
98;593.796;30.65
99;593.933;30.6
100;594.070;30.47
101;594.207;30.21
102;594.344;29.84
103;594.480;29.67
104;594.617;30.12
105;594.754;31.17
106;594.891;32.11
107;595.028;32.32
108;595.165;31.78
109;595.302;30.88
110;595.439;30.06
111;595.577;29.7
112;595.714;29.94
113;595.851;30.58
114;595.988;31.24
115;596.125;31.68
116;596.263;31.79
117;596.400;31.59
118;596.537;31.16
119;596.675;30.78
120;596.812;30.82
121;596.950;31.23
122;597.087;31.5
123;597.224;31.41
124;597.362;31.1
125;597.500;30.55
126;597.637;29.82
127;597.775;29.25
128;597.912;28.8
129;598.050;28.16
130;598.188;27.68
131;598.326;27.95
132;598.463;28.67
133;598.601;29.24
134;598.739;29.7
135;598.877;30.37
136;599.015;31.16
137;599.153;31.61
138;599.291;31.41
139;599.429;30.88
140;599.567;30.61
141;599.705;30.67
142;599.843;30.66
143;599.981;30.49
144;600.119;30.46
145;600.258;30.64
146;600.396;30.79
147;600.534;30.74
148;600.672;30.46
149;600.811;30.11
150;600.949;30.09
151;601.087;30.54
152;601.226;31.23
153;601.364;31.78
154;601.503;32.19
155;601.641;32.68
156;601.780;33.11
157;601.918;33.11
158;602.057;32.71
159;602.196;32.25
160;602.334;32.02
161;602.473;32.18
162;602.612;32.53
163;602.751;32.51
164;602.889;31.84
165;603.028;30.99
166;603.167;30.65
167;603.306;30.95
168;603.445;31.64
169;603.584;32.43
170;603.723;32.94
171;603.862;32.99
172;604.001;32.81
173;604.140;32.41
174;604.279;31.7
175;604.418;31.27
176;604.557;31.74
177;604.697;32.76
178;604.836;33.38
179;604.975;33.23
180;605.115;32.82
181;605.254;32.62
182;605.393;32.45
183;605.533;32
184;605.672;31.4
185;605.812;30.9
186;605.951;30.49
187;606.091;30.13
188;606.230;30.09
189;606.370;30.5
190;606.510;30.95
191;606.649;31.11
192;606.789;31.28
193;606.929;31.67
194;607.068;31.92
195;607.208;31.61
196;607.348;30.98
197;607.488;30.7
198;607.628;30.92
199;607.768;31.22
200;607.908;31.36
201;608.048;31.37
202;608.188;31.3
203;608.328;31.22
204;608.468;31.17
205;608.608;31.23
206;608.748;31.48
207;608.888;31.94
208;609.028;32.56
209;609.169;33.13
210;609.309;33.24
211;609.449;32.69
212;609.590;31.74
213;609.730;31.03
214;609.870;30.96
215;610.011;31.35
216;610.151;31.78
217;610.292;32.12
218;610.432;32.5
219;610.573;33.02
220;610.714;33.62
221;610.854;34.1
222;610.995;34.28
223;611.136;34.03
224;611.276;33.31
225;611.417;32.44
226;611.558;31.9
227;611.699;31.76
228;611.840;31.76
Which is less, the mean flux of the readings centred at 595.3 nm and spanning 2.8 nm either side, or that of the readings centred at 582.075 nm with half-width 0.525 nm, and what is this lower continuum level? 30.4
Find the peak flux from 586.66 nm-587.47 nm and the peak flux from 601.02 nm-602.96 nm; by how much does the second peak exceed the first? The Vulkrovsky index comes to 1.1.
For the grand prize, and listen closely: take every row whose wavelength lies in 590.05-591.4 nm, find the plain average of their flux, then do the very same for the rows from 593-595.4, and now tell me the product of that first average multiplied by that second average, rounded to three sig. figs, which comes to 908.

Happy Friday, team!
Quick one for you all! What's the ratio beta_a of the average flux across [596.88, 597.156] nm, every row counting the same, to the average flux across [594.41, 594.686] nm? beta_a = 1.05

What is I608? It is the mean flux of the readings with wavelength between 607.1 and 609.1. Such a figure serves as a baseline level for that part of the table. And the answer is 31.4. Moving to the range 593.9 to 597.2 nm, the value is 30.9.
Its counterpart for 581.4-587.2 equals 31.3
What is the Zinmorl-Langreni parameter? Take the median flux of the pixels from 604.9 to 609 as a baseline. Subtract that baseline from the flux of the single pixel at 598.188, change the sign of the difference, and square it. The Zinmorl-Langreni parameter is 13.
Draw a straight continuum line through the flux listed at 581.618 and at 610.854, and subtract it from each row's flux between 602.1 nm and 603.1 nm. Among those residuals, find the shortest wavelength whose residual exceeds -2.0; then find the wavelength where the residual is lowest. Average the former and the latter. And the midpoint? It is 602.61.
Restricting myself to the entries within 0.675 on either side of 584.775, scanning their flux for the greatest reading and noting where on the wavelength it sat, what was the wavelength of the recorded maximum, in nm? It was 584.168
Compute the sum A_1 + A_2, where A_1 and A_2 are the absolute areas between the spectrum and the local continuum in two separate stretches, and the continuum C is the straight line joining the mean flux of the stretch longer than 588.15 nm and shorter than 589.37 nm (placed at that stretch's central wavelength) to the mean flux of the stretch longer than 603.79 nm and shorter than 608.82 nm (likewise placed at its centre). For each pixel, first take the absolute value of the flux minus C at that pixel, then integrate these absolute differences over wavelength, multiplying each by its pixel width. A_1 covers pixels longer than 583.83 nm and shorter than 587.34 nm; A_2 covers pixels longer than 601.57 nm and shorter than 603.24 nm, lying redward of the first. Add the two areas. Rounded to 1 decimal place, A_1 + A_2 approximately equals 16.0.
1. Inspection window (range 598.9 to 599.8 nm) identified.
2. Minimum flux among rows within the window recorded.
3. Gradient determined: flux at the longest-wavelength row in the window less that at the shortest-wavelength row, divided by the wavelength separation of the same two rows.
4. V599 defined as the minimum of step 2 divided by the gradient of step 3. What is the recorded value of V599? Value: -43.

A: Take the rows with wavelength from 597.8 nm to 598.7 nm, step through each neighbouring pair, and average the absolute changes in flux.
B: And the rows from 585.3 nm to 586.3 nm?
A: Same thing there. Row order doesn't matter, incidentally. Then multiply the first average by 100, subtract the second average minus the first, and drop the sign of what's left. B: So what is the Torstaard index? 54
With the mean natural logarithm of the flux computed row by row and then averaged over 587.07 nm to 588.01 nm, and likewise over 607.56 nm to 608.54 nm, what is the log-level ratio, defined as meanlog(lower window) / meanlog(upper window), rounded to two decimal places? 1.00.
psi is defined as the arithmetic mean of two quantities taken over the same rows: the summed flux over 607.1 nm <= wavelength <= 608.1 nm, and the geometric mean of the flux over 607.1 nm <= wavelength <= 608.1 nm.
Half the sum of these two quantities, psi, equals 124.7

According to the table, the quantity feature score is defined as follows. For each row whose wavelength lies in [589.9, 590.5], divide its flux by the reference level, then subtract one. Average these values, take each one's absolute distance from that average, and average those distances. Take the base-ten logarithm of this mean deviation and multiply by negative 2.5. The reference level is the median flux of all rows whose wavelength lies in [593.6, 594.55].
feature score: 4.40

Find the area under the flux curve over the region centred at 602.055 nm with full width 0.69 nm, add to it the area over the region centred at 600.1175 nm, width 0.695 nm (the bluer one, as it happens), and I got 43.8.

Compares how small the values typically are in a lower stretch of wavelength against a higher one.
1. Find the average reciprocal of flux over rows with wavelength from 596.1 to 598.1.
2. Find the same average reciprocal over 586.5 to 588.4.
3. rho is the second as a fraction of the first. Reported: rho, 1.00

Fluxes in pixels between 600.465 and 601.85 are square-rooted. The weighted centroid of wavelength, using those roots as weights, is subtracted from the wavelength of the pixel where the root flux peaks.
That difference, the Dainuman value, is 0.62 nm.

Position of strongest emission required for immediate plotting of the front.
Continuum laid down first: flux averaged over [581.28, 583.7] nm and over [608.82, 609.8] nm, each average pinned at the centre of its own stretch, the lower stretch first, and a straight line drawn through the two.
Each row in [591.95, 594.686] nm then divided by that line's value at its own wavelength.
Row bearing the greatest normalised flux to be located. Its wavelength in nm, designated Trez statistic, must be 593.796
